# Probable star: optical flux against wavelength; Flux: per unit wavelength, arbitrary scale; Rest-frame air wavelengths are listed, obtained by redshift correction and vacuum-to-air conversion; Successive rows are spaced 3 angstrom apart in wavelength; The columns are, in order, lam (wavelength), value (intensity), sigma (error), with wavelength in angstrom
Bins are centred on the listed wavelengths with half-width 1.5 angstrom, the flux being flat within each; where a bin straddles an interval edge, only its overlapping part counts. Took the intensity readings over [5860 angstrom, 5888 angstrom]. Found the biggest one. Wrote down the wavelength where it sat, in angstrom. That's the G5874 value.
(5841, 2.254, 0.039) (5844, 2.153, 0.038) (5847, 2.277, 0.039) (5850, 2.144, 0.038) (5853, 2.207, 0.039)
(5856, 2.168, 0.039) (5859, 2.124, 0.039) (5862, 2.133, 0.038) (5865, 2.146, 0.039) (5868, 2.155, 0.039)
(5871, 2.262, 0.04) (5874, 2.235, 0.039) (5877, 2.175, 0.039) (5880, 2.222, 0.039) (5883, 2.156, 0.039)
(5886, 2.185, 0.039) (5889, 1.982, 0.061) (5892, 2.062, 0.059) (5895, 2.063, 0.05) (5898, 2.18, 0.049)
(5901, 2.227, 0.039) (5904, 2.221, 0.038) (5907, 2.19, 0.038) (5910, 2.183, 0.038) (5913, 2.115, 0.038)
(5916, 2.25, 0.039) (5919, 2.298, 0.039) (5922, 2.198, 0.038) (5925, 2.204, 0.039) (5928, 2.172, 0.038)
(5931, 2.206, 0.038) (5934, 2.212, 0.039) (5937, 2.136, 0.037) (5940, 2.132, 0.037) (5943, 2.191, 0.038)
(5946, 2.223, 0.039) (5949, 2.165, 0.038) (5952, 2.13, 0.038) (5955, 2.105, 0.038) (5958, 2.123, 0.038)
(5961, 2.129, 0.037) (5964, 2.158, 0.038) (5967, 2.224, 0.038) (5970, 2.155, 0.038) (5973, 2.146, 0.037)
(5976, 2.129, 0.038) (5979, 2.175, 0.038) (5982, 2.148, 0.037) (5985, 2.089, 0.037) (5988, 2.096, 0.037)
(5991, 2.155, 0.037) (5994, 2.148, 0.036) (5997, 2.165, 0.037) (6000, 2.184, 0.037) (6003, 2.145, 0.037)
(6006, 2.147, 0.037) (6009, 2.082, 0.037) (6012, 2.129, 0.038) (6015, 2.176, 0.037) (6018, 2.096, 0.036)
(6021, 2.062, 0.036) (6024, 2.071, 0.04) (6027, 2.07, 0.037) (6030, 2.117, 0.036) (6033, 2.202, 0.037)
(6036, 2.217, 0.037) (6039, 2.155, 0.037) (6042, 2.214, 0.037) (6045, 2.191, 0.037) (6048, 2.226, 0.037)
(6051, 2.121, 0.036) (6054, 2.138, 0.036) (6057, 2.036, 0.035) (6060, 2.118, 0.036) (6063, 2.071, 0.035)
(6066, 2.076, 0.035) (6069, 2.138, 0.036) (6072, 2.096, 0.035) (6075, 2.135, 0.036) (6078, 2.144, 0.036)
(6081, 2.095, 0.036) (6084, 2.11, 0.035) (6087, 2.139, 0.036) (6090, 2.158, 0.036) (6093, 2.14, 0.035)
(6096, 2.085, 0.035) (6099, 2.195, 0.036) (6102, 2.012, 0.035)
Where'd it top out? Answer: 5871 angstrom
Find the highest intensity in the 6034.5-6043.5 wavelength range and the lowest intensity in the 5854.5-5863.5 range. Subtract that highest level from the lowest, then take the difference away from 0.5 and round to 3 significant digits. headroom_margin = 0.593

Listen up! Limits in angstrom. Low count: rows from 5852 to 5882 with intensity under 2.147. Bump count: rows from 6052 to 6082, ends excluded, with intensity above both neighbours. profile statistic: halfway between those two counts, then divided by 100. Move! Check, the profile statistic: 0.0300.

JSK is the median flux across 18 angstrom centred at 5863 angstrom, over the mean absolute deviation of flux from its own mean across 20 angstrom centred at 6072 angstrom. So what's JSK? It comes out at 81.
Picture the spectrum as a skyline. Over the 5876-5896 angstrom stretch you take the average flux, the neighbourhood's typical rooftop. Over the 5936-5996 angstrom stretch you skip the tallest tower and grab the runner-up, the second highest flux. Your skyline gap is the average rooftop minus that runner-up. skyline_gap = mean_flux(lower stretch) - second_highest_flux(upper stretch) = -0.102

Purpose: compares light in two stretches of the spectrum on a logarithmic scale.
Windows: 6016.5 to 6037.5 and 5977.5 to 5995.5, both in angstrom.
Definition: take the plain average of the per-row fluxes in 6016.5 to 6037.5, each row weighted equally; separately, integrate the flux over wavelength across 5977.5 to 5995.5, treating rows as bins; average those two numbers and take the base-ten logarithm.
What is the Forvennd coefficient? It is 1.31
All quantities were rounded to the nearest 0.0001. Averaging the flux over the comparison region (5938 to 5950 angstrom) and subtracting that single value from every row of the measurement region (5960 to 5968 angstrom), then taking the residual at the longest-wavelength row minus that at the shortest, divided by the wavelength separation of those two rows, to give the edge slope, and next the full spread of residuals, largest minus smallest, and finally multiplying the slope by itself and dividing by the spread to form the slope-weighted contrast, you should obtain 0.0026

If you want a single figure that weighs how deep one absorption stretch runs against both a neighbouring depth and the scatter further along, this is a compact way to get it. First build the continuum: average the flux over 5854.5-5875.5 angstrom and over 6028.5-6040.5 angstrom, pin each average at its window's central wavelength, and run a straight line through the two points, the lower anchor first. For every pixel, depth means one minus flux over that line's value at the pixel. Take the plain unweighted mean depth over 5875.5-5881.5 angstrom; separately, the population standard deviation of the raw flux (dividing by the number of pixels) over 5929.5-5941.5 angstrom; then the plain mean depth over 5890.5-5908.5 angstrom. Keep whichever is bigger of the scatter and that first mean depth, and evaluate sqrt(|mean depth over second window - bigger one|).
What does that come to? 0.17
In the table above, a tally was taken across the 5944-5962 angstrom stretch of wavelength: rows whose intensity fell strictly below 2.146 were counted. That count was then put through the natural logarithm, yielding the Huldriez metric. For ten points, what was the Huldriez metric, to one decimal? 1.4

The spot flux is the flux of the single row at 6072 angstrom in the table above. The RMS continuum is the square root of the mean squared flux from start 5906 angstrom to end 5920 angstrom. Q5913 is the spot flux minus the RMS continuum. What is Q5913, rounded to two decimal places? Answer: -0.11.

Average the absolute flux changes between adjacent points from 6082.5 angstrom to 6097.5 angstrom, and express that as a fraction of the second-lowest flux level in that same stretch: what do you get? 0.014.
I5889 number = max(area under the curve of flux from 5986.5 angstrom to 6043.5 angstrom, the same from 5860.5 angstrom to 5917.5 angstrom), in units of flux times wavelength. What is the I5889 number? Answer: 123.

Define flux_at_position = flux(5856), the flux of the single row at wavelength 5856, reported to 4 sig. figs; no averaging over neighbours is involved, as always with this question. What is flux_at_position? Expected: 2.168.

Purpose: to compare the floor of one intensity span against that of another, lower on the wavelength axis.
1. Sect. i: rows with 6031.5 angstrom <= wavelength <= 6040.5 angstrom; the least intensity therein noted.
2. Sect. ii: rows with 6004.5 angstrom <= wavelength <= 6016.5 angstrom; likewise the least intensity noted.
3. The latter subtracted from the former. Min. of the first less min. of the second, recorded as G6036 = 0.07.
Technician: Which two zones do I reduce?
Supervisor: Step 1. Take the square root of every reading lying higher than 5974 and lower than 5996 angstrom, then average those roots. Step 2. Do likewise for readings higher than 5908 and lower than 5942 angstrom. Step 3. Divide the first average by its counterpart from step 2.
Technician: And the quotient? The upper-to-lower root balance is 0.987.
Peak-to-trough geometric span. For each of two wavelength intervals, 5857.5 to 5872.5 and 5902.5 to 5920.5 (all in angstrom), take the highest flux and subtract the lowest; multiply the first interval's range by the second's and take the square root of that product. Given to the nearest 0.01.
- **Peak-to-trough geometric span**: 0.16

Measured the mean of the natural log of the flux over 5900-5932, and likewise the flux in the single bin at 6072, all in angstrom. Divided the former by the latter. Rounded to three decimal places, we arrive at 0.377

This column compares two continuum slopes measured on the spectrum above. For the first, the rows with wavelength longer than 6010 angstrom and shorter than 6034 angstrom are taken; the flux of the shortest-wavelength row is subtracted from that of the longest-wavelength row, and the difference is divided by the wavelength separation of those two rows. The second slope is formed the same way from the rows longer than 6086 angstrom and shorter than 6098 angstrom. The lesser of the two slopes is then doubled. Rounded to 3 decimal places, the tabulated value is -0.012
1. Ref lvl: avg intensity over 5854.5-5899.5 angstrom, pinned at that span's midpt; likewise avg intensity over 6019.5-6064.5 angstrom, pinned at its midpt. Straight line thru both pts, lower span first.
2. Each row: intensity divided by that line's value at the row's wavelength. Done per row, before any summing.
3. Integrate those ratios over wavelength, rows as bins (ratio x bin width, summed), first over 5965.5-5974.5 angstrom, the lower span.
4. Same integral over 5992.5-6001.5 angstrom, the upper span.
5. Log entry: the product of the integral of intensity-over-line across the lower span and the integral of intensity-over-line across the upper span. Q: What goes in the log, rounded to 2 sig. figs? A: 83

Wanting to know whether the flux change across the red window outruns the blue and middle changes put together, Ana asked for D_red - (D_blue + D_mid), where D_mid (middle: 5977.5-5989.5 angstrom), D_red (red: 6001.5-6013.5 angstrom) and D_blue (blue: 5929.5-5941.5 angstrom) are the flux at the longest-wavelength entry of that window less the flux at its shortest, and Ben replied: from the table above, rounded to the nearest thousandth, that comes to 0.137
